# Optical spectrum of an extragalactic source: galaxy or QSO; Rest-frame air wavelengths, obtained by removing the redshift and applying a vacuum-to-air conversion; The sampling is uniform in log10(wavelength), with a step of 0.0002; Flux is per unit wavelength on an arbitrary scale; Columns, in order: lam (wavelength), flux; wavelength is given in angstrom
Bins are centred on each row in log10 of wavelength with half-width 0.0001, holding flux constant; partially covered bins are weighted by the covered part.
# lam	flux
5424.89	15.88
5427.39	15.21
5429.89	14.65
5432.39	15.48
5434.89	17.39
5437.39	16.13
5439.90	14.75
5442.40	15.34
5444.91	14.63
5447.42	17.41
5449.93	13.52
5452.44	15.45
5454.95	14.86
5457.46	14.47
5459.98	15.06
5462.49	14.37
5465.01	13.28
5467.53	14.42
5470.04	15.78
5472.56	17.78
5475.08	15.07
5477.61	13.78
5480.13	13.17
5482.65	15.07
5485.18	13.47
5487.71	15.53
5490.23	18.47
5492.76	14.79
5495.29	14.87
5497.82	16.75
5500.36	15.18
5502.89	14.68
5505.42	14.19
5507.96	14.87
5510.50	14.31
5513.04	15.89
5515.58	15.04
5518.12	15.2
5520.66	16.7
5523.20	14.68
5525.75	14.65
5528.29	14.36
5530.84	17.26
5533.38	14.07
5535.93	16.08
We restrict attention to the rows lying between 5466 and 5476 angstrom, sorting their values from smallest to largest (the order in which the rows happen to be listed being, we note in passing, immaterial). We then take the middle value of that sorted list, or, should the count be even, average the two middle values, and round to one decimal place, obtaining 15.4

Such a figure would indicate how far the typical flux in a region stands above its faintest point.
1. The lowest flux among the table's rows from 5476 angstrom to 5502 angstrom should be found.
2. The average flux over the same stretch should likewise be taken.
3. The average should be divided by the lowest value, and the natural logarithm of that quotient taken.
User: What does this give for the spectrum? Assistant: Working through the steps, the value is 0.137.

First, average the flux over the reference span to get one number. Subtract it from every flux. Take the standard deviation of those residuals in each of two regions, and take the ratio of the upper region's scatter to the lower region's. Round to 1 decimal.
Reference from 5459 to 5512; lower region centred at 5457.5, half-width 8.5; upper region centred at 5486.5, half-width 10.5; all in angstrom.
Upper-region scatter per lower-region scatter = 2.1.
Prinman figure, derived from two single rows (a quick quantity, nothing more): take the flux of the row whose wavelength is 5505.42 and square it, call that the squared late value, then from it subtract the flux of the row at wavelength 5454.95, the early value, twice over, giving 172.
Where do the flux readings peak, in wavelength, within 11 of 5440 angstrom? 5447.42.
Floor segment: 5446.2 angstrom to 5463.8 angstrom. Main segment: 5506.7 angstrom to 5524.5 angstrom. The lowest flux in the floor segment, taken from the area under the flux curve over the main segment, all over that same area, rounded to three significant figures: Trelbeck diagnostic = 0.950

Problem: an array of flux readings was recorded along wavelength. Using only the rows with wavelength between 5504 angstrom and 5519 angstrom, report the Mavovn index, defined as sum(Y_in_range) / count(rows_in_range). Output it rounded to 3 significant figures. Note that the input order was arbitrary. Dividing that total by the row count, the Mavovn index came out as 14.9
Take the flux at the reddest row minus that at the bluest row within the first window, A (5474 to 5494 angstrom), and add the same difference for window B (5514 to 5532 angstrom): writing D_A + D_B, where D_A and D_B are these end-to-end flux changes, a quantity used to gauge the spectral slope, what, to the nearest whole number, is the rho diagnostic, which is 2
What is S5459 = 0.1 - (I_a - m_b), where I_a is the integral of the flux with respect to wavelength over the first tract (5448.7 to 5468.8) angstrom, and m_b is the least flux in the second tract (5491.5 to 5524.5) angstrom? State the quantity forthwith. -276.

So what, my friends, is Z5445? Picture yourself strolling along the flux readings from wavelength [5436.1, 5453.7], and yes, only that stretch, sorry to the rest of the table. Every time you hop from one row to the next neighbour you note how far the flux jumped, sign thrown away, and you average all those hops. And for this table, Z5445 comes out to 1.9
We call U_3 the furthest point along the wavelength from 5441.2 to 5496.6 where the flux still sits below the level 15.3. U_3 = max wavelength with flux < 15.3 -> 5495.29 angstrom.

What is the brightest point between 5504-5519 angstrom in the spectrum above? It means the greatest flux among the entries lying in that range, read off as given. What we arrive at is 15.89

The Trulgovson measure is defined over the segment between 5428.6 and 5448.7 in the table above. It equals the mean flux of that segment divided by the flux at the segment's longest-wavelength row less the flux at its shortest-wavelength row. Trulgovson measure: 5.7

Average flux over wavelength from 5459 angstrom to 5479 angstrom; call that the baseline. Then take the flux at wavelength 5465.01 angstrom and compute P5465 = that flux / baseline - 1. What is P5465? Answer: -0.111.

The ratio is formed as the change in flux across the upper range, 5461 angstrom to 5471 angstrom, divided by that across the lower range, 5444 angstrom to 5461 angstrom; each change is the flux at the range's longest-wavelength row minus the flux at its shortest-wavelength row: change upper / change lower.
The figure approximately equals 3.3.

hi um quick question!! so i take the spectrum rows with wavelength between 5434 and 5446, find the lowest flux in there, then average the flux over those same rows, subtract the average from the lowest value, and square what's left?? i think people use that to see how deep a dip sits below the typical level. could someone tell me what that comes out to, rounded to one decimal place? 1.0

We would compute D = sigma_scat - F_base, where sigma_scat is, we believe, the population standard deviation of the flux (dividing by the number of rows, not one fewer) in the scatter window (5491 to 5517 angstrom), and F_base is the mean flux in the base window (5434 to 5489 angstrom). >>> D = -14.3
